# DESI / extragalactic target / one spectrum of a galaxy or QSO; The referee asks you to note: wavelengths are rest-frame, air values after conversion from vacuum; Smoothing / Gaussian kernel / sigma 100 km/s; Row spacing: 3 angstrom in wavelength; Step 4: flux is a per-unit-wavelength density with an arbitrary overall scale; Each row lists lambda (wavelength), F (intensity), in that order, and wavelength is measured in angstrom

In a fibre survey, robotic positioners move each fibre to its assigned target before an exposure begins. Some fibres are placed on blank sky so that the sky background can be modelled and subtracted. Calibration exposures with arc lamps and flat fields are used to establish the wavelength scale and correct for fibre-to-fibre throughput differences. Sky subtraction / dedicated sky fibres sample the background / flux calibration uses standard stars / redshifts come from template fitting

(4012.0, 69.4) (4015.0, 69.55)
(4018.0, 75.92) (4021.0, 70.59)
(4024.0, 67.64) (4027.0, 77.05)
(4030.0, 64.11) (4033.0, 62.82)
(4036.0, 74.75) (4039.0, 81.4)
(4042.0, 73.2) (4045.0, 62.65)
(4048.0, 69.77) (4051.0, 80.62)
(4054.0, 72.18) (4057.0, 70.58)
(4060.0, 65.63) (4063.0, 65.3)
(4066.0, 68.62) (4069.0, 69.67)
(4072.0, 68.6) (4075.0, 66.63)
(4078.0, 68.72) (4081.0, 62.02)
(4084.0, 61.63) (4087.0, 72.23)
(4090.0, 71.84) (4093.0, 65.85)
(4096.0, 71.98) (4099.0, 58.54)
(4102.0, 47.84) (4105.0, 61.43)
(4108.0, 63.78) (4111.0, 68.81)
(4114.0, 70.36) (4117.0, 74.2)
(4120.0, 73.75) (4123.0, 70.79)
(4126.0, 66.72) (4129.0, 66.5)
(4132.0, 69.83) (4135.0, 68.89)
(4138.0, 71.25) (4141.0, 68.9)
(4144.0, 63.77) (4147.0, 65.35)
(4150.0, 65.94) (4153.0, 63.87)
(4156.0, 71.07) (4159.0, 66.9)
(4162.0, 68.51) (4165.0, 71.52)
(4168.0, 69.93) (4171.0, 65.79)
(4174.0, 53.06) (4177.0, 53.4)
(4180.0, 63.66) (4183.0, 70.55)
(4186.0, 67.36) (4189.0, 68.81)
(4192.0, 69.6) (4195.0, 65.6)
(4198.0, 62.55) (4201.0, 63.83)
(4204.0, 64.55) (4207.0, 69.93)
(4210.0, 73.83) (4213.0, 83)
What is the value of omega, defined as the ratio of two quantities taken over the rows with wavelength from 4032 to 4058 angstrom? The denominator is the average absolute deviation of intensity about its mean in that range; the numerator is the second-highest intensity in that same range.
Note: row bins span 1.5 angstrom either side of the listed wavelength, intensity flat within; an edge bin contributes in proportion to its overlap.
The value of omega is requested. 16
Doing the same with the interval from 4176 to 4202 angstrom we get 19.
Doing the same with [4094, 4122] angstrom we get 11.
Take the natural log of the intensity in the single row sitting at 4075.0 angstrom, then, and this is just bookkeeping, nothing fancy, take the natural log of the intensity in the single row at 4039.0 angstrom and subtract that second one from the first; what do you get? -0.20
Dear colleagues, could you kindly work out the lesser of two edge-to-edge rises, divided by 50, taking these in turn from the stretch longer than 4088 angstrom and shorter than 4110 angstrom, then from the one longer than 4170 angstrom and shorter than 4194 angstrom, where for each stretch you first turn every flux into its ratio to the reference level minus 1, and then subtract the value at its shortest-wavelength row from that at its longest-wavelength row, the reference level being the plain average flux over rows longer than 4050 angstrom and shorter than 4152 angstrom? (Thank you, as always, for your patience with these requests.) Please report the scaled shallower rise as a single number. -0.0024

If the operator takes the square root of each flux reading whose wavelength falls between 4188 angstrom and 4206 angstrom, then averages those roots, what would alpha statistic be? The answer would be 8.11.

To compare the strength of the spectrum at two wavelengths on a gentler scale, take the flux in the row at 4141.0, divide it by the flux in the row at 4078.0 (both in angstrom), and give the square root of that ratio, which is 1.00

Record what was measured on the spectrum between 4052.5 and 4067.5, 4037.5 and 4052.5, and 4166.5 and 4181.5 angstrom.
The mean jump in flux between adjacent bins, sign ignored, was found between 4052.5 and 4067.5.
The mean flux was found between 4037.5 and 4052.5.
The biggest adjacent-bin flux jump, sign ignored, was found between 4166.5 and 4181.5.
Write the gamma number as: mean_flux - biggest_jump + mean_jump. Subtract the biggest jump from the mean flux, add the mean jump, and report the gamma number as 63.3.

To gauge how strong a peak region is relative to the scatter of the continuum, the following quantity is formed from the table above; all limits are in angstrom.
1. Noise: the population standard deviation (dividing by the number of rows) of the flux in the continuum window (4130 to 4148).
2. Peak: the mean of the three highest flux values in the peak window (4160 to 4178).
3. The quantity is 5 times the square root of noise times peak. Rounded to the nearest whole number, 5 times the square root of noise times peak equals 67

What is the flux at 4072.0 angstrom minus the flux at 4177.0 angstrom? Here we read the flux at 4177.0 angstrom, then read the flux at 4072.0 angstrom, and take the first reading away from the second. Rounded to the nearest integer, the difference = 15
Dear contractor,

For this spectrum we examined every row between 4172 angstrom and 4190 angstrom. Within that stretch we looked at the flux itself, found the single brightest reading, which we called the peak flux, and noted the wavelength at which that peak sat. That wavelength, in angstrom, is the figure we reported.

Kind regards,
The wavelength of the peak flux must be 4183.0 angstrom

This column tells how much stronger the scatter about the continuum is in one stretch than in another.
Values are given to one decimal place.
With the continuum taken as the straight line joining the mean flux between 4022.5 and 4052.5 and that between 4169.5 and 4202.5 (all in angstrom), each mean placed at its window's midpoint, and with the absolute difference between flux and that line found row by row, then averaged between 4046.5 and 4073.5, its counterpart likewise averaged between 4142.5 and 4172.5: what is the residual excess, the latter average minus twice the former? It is -2.7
